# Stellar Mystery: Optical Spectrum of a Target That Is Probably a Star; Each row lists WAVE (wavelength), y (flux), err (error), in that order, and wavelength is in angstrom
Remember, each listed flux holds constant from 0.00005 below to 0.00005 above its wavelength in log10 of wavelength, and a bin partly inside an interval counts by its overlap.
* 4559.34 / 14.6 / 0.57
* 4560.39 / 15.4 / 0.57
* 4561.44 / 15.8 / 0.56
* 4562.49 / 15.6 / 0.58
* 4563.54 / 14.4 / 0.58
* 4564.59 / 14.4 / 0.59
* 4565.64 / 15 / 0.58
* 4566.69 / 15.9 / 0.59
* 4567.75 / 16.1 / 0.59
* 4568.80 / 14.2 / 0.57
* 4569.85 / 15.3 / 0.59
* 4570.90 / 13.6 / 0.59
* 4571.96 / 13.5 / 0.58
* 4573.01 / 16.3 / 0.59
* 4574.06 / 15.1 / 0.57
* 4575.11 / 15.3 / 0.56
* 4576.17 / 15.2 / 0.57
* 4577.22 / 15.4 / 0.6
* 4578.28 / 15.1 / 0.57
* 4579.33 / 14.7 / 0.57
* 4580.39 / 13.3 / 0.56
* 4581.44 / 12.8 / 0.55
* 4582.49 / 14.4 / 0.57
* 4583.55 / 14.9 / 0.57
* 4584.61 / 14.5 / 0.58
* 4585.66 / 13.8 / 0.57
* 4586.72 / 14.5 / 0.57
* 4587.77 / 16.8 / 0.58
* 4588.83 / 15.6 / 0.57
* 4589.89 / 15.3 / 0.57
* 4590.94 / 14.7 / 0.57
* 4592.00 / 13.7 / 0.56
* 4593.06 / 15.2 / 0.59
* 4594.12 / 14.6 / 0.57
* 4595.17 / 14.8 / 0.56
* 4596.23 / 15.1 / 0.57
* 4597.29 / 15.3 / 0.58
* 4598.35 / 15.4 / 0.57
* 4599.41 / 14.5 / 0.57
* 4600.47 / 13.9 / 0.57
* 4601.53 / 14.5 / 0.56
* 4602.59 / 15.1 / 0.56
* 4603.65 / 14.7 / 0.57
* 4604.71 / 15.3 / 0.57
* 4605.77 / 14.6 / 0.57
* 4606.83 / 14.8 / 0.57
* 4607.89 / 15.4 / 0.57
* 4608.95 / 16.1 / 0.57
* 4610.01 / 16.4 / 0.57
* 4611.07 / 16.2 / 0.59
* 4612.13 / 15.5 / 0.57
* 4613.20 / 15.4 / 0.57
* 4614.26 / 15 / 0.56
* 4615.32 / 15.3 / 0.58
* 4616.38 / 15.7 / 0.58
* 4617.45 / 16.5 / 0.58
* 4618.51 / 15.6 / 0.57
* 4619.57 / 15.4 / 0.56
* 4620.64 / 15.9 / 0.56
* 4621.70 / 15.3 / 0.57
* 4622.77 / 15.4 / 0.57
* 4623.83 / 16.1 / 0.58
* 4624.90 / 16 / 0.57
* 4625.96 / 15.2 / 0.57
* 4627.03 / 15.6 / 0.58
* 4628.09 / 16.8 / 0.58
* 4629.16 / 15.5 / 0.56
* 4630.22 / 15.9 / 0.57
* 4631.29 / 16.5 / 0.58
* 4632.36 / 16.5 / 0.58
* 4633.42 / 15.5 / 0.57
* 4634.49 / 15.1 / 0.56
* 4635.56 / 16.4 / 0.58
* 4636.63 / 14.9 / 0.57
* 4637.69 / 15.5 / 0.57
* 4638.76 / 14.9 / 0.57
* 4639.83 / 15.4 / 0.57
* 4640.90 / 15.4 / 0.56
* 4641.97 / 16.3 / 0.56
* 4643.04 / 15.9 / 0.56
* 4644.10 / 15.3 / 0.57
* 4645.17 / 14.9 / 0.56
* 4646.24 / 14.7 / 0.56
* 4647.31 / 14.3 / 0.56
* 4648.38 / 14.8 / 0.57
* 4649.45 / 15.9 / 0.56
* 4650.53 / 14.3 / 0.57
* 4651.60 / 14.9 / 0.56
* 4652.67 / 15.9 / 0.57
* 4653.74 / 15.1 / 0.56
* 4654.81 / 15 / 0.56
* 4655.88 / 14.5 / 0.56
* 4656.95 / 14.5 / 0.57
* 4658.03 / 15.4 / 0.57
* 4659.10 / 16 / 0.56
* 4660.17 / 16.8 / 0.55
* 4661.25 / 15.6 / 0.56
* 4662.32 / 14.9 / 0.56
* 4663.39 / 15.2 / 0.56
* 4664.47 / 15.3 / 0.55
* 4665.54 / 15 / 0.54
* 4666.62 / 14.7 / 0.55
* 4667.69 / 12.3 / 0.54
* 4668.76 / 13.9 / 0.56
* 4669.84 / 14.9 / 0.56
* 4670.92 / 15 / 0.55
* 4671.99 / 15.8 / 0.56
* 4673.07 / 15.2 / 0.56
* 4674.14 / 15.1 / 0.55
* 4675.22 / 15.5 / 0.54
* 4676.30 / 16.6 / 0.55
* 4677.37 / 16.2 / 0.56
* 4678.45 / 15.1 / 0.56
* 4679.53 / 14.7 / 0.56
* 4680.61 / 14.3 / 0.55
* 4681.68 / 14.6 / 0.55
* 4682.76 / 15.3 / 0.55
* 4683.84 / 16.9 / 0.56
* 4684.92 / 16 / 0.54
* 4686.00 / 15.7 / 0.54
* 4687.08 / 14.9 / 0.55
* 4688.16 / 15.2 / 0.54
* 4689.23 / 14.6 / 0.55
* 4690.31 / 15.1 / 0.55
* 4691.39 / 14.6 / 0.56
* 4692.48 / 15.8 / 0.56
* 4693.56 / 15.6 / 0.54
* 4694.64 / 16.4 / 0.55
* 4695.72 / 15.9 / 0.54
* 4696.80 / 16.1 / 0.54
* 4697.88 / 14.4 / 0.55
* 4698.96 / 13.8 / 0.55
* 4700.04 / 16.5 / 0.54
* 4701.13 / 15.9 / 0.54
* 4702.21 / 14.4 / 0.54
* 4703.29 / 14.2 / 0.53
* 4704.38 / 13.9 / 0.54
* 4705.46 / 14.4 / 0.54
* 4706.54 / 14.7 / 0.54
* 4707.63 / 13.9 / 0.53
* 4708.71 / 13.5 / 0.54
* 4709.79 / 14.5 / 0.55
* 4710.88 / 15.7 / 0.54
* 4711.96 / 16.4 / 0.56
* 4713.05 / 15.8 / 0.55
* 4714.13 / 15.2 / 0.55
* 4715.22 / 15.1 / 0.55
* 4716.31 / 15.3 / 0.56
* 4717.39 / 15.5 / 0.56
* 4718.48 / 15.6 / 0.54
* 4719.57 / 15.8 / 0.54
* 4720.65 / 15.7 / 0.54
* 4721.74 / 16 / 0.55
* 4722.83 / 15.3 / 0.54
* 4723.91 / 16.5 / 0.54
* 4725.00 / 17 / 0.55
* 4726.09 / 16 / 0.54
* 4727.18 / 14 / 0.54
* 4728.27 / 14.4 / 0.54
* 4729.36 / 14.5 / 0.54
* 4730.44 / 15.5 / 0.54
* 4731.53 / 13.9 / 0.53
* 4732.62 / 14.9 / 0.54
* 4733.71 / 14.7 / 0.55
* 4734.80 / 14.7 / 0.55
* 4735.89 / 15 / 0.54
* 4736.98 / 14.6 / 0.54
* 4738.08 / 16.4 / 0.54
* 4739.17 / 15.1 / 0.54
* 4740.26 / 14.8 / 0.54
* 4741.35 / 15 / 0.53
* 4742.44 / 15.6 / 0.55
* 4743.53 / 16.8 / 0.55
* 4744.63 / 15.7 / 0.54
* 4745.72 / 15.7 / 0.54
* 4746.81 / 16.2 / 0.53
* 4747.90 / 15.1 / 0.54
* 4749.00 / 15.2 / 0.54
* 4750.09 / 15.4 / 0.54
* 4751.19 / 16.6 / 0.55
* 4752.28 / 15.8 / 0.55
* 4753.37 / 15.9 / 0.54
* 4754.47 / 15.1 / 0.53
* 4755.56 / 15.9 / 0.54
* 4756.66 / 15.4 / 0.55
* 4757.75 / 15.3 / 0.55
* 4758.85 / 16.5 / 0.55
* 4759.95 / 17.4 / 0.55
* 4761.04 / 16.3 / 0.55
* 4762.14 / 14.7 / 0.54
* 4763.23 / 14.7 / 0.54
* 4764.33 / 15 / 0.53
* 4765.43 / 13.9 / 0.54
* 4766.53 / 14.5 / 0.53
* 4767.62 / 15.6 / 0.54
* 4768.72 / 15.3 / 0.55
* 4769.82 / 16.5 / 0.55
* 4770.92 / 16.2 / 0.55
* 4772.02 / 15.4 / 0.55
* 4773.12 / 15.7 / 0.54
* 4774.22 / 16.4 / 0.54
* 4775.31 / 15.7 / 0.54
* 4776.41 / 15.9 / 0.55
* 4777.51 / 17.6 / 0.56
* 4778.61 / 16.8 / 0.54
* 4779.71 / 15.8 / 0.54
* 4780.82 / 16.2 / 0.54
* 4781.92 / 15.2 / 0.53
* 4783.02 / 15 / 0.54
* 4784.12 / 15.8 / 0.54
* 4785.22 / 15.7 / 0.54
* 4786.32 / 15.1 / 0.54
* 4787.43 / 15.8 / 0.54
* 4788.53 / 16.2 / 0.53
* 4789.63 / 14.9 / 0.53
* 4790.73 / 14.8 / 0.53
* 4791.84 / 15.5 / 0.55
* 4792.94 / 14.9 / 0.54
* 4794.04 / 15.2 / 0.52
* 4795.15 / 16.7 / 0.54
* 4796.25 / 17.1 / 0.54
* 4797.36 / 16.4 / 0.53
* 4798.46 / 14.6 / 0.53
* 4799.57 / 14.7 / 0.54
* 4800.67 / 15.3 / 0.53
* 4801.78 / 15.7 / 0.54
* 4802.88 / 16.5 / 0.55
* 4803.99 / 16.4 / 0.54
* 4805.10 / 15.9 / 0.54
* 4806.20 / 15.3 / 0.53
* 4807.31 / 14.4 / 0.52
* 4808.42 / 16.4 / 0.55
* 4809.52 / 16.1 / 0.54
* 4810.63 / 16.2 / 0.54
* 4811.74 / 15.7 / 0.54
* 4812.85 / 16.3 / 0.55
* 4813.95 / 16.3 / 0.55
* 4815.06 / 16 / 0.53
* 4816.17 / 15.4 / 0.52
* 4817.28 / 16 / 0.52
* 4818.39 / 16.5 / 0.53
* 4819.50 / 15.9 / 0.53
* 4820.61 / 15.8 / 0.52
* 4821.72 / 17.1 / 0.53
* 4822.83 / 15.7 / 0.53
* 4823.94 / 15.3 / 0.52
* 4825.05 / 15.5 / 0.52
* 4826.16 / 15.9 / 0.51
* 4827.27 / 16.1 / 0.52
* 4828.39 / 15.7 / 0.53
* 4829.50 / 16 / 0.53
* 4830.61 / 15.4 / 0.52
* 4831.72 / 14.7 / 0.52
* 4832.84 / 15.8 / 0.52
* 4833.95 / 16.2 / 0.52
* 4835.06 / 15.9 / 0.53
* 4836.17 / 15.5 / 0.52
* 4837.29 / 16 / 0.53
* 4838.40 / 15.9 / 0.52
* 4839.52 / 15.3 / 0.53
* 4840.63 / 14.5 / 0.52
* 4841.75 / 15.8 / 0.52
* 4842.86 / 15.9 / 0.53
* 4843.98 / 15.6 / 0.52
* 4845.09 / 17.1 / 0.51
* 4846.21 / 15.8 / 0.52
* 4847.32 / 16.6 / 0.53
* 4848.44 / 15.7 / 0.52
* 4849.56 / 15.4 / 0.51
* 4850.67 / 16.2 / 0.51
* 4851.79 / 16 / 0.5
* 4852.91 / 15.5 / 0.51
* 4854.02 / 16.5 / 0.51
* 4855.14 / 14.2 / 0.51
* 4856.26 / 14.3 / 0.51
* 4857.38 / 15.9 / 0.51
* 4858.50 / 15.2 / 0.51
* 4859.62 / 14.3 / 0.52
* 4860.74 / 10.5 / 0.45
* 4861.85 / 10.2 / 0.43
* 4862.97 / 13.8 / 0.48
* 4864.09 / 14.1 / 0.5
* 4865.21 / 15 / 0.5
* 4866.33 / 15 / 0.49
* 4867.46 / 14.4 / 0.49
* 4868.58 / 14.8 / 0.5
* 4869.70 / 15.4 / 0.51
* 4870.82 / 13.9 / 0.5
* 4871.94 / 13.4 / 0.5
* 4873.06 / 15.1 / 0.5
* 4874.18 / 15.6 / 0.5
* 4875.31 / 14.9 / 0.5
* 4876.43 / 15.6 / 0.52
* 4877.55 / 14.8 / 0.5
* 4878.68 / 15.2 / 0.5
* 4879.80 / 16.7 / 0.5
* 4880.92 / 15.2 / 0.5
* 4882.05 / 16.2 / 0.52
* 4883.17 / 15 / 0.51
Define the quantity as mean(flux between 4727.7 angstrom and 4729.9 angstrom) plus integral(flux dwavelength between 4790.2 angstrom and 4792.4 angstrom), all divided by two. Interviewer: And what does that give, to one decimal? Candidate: 23.9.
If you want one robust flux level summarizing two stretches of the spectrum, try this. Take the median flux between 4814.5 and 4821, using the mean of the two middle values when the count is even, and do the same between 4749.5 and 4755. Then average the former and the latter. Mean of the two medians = 15.9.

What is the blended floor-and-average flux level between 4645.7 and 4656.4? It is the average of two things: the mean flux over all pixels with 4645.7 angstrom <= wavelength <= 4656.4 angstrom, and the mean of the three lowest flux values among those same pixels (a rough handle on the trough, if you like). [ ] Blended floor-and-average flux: 14.7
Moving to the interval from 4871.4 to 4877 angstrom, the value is 14.7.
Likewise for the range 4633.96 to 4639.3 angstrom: 15.2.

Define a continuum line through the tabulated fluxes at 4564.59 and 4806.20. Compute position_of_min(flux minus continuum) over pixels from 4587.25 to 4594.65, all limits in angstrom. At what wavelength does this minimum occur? 4592.00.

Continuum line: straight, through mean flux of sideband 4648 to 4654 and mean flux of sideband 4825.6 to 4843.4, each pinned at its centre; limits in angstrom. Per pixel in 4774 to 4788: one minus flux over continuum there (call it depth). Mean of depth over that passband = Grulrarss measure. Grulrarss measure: -0.026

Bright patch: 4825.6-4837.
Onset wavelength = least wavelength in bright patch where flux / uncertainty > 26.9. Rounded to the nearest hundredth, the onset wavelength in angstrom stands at 4826.16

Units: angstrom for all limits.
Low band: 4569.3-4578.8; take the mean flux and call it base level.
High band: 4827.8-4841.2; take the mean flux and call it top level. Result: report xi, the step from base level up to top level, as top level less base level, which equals 0.6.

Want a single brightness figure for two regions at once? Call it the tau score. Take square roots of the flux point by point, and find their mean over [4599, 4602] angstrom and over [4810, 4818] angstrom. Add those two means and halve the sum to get 3.89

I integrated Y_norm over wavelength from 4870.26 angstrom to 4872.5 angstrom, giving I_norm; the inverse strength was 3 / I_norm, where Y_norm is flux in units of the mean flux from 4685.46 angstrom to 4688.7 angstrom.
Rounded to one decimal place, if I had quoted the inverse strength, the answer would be 1.5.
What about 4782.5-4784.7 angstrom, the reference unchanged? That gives 1.4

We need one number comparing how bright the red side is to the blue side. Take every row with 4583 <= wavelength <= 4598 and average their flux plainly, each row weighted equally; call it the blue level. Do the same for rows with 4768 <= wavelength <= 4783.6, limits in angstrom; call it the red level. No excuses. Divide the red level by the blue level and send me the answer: 1.07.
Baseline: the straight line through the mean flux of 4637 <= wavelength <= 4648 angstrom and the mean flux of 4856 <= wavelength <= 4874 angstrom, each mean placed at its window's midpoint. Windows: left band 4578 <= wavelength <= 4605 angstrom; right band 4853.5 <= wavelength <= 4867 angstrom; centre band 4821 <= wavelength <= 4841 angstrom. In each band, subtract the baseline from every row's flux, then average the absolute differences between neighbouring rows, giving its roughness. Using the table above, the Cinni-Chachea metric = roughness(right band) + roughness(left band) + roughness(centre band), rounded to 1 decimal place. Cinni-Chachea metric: 2.6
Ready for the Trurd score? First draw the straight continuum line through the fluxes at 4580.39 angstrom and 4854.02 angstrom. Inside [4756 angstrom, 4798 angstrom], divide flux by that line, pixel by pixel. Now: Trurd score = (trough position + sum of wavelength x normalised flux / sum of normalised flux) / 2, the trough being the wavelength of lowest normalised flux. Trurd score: 4771.2 angstrom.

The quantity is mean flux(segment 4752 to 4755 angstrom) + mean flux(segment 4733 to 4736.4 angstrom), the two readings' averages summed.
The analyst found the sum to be 30.4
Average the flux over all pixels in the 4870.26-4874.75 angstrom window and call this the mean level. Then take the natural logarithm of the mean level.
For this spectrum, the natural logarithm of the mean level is 2.67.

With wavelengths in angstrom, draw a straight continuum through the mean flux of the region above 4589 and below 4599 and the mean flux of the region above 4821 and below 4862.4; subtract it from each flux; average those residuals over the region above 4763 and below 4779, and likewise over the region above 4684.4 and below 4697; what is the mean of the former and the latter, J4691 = 0.4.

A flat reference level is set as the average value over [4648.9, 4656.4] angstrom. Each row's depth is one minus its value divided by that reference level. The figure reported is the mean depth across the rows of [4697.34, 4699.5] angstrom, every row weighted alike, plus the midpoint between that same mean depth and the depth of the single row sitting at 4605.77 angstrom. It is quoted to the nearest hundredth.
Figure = 0.11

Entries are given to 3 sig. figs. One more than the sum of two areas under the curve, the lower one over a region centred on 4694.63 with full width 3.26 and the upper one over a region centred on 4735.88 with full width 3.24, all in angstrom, 101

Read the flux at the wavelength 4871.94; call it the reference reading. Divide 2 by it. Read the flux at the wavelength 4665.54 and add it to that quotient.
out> 15.1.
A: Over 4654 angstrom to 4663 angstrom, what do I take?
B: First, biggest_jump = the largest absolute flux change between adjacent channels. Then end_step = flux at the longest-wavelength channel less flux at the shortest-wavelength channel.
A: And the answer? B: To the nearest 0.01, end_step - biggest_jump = -1.30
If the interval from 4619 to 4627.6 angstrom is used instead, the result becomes -0.60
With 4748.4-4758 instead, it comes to -1.10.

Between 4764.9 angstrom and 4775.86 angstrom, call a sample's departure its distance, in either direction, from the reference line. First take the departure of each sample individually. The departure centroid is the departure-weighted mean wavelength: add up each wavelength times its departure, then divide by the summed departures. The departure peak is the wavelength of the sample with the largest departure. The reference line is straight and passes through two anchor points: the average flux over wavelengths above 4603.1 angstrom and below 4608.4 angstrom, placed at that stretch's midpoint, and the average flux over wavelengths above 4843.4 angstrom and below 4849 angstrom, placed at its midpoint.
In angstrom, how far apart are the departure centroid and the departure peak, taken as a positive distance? 3.0 angstrom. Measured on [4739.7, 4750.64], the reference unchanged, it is 1.0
